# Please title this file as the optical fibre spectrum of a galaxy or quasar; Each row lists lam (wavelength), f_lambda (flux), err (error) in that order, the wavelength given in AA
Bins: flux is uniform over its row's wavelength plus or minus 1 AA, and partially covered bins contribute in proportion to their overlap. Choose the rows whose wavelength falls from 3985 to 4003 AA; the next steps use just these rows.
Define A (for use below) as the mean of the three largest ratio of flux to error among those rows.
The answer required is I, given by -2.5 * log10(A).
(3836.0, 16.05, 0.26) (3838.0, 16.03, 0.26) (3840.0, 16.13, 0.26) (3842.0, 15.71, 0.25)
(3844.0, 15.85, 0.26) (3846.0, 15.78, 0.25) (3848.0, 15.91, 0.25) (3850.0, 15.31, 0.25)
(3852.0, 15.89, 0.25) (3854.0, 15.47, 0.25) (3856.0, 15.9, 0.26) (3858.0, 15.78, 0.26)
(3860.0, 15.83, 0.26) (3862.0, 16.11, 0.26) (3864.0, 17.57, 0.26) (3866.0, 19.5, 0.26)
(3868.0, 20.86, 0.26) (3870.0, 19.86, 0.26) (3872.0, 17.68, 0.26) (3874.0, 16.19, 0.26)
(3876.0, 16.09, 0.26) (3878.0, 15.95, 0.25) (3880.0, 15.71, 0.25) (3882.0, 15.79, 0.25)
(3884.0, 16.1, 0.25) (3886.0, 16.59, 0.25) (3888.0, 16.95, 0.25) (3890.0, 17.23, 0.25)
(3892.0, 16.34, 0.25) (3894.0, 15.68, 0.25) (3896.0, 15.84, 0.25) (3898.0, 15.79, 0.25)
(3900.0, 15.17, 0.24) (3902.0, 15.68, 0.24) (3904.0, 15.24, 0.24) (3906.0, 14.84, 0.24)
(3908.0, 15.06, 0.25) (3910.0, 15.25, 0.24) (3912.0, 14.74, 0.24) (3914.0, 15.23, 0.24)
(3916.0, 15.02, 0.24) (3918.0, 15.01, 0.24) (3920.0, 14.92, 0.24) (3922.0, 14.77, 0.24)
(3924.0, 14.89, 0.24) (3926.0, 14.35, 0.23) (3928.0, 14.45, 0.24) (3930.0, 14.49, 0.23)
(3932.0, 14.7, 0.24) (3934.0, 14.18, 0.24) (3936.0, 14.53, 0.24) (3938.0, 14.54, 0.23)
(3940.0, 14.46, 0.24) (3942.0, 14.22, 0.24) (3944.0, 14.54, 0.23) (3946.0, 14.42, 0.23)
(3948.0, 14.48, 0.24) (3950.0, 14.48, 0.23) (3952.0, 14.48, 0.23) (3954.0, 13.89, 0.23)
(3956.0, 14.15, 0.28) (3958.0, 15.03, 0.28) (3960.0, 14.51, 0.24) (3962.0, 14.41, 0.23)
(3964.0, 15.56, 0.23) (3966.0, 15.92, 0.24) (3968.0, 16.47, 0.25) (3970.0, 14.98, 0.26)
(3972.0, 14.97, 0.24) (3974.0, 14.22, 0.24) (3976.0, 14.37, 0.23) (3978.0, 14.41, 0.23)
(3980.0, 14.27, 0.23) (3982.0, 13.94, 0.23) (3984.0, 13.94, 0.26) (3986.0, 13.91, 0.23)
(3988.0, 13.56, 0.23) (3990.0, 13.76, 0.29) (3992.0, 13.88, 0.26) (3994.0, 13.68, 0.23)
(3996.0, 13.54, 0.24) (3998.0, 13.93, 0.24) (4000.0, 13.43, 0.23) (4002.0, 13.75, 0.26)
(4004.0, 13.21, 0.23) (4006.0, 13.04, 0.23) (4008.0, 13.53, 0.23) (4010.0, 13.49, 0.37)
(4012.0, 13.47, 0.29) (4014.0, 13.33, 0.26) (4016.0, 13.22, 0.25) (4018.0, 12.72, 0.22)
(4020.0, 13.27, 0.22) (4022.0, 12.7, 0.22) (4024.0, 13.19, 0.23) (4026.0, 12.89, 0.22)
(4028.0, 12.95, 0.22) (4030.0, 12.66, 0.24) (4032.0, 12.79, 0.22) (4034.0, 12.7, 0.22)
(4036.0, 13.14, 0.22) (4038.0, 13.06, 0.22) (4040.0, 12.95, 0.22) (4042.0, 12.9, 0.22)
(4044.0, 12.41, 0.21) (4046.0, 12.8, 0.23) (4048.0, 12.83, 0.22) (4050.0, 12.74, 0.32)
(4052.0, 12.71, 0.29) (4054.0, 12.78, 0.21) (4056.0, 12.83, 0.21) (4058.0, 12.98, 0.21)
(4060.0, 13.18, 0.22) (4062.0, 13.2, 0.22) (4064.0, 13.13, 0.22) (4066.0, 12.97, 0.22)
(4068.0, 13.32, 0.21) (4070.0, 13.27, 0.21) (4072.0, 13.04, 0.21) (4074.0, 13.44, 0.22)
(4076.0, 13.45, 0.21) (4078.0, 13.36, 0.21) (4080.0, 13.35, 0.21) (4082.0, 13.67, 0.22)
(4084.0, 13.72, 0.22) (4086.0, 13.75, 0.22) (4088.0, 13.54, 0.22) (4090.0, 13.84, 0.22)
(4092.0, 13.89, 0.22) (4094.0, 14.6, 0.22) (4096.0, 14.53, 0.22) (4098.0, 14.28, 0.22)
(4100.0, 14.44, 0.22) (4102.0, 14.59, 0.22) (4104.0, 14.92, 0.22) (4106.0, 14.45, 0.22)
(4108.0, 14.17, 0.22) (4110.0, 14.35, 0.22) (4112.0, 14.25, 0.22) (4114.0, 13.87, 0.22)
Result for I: -4.44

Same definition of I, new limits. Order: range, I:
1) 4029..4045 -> -4.43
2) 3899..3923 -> -4.52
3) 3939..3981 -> -4.56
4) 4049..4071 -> -4.50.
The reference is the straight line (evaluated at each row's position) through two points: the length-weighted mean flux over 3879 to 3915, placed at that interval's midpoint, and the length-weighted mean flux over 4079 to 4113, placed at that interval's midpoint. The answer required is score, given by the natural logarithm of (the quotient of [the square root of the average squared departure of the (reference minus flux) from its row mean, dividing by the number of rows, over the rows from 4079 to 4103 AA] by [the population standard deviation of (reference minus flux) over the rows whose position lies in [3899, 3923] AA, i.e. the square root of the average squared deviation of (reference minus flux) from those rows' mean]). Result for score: 0.8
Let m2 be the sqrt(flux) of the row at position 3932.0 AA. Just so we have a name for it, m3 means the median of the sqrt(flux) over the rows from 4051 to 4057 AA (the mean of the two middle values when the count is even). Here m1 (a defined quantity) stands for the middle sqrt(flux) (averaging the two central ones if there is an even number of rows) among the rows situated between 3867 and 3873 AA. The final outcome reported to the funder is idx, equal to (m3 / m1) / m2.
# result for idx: 0.21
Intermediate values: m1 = 4.46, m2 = 3.83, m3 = 3.57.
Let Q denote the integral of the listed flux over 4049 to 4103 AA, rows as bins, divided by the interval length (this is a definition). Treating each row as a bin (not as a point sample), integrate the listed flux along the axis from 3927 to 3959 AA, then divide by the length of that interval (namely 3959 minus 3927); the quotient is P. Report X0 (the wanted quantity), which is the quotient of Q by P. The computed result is 0.94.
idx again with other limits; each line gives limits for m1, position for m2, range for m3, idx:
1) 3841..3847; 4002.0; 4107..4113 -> 0.26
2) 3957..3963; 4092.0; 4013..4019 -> 0.26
